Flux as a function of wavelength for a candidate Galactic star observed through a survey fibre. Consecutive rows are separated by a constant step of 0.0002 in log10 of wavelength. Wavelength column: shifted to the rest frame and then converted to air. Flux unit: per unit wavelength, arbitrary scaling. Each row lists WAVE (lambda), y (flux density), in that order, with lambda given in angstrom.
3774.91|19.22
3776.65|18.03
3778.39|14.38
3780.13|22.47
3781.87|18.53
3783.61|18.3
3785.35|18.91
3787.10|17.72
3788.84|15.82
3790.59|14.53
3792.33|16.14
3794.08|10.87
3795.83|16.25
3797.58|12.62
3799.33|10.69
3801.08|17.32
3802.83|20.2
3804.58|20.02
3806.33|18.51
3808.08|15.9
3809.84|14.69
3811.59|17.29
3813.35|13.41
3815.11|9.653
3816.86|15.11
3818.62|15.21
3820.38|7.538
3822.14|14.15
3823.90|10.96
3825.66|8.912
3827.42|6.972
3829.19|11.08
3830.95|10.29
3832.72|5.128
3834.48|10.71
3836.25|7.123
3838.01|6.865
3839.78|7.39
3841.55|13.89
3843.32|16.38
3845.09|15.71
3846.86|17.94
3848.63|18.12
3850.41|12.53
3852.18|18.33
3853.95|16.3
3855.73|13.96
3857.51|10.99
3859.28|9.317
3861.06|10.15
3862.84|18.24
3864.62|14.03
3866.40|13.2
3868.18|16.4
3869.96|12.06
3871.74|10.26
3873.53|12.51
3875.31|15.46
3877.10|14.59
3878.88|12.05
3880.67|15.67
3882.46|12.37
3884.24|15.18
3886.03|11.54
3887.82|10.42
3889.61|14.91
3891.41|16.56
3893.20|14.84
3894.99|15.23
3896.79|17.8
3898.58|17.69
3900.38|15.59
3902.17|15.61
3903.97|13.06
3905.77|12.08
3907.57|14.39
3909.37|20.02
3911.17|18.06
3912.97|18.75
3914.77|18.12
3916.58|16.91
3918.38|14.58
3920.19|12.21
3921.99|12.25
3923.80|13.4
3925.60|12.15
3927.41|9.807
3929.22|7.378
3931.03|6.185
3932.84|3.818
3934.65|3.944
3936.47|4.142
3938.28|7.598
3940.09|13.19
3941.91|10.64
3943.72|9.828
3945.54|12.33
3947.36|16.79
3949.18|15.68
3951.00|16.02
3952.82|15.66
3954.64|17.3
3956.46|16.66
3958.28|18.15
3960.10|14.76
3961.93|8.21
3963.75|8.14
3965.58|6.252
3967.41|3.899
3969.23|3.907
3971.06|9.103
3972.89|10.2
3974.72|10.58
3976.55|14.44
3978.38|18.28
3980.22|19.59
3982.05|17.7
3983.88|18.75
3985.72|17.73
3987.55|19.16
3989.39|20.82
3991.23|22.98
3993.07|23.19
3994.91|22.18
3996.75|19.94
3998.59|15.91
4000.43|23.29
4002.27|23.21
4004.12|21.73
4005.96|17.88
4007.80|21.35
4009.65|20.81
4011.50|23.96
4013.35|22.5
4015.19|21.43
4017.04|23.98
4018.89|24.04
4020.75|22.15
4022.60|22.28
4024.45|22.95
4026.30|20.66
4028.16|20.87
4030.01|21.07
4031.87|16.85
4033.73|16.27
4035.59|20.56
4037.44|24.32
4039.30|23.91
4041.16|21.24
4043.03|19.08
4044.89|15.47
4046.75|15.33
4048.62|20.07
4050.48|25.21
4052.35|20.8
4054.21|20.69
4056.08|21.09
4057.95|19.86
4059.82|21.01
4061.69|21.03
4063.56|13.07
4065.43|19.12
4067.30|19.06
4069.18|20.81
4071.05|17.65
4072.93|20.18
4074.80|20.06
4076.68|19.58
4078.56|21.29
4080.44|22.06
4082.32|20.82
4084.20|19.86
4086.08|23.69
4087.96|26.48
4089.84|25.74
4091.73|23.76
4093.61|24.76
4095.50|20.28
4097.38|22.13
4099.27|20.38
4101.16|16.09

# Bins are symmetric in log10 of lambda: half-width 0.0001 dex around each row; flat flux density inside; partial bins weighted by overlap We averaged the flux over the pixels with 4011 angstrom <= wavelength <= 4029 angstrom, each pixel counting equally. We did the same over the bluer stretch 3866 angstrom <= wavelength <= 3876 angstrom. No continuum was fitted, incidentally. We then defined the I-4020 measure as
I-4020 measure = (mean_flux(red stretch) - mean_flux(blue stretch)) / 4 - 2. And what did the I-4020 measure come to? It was 0.29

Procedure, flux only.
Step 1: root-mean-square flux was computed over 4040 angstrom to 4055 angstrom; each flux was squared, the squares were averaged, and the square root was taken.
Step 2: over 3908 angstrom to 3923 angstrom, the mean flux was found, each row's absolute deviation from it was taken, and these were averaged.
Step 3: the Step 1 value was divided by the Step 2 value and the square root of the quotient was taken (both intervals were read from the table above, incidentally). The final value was 2.8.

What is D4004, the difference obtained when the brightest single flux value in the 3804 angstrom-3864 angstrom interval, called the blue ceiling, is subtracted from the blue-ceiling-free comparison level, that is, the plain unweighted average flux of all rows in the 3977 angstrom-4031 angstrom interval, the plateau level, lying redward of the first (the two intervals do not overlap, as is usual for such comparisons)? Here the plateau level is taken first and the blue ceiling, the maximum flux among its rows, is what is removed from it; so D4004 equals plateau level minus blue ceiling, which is 1.0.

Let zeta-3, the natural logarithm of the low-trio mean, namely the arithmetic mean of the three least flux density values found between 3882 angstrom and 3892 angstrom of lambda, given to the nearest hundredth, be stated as 2.44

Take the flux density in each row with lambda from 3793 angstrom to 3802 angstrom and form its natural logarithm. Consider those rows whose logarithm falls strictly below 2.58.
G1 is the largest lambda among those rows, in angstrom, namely 3799.33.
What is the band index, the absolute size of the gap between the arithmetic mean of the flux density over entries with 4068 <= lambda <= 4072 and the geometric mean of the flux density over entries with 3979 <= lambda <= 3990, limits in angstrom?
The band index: 0.3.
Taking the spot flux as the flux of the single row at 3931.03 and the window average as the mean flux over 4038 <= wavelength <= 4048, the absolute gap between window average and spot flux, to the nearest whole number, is 13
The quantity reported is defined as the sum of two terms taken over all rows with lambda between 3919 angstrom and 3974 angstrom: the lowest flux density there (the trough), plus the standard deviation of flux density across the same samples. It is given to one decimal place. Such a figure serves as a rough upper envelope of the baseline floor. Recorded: 8.3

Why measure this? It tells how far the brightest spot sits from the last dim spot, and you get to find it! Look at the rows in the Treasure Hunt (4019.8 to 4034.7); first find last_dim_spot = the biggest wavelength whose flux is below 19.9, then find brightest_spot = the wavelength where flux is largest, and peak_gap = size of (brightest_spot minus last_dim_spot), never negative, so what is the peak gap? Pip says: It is 9.3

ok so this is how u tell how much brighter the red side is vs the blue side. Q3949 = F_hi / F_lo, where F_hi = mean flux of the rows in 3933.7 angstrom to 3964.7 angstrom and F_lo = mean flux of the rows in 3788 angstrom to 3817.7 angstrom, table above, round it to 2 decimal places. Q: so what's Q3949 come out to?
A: 0.81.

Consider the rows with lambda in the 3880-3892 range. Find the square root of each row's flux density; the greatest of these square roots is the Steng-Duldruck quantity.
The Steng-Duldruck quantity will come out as 4.07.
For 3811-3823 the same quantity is 4.16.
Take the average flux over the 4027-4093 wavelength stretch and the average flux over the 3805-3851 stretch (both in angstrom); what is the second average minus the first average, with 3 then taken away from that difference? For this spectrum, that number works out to -11.1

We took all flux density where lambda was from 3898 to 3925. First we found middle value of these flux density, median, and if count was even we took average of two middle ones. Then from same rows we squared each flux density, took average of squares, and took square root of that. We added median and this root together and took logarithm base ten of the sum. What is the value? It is 1.50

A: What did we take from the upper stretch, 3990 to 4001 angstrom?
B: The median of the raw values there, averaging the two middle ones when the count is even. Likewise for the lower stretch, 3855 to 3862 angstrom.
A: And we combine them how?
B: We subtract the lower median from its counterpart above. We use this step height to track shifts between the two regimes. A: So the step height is 12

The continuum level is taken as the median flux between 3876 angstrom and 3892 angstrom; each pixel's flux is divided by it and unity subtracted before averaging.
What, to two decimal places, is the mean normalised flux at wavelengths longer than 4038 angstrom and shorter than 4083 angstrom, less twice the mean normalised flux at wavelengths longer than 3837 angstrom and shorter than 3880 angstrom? 0.50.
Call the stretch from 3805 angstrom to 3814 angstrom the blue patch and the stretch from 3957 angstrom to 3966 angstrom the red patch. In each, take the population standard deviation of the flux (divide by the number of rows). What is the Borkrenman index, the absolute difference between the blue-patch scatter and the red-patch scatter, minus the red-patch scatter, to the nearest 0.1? -1.8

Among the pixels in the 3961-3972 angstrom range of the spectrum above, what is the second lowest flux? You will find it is 3.907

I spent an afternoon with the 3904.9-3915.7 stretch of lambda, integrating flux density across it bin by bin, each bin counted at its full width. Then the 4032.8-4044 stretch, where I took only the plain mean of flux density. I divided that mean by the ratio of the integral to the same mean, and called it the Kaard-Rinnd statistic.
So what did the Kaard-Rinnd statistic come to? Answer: 2.4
